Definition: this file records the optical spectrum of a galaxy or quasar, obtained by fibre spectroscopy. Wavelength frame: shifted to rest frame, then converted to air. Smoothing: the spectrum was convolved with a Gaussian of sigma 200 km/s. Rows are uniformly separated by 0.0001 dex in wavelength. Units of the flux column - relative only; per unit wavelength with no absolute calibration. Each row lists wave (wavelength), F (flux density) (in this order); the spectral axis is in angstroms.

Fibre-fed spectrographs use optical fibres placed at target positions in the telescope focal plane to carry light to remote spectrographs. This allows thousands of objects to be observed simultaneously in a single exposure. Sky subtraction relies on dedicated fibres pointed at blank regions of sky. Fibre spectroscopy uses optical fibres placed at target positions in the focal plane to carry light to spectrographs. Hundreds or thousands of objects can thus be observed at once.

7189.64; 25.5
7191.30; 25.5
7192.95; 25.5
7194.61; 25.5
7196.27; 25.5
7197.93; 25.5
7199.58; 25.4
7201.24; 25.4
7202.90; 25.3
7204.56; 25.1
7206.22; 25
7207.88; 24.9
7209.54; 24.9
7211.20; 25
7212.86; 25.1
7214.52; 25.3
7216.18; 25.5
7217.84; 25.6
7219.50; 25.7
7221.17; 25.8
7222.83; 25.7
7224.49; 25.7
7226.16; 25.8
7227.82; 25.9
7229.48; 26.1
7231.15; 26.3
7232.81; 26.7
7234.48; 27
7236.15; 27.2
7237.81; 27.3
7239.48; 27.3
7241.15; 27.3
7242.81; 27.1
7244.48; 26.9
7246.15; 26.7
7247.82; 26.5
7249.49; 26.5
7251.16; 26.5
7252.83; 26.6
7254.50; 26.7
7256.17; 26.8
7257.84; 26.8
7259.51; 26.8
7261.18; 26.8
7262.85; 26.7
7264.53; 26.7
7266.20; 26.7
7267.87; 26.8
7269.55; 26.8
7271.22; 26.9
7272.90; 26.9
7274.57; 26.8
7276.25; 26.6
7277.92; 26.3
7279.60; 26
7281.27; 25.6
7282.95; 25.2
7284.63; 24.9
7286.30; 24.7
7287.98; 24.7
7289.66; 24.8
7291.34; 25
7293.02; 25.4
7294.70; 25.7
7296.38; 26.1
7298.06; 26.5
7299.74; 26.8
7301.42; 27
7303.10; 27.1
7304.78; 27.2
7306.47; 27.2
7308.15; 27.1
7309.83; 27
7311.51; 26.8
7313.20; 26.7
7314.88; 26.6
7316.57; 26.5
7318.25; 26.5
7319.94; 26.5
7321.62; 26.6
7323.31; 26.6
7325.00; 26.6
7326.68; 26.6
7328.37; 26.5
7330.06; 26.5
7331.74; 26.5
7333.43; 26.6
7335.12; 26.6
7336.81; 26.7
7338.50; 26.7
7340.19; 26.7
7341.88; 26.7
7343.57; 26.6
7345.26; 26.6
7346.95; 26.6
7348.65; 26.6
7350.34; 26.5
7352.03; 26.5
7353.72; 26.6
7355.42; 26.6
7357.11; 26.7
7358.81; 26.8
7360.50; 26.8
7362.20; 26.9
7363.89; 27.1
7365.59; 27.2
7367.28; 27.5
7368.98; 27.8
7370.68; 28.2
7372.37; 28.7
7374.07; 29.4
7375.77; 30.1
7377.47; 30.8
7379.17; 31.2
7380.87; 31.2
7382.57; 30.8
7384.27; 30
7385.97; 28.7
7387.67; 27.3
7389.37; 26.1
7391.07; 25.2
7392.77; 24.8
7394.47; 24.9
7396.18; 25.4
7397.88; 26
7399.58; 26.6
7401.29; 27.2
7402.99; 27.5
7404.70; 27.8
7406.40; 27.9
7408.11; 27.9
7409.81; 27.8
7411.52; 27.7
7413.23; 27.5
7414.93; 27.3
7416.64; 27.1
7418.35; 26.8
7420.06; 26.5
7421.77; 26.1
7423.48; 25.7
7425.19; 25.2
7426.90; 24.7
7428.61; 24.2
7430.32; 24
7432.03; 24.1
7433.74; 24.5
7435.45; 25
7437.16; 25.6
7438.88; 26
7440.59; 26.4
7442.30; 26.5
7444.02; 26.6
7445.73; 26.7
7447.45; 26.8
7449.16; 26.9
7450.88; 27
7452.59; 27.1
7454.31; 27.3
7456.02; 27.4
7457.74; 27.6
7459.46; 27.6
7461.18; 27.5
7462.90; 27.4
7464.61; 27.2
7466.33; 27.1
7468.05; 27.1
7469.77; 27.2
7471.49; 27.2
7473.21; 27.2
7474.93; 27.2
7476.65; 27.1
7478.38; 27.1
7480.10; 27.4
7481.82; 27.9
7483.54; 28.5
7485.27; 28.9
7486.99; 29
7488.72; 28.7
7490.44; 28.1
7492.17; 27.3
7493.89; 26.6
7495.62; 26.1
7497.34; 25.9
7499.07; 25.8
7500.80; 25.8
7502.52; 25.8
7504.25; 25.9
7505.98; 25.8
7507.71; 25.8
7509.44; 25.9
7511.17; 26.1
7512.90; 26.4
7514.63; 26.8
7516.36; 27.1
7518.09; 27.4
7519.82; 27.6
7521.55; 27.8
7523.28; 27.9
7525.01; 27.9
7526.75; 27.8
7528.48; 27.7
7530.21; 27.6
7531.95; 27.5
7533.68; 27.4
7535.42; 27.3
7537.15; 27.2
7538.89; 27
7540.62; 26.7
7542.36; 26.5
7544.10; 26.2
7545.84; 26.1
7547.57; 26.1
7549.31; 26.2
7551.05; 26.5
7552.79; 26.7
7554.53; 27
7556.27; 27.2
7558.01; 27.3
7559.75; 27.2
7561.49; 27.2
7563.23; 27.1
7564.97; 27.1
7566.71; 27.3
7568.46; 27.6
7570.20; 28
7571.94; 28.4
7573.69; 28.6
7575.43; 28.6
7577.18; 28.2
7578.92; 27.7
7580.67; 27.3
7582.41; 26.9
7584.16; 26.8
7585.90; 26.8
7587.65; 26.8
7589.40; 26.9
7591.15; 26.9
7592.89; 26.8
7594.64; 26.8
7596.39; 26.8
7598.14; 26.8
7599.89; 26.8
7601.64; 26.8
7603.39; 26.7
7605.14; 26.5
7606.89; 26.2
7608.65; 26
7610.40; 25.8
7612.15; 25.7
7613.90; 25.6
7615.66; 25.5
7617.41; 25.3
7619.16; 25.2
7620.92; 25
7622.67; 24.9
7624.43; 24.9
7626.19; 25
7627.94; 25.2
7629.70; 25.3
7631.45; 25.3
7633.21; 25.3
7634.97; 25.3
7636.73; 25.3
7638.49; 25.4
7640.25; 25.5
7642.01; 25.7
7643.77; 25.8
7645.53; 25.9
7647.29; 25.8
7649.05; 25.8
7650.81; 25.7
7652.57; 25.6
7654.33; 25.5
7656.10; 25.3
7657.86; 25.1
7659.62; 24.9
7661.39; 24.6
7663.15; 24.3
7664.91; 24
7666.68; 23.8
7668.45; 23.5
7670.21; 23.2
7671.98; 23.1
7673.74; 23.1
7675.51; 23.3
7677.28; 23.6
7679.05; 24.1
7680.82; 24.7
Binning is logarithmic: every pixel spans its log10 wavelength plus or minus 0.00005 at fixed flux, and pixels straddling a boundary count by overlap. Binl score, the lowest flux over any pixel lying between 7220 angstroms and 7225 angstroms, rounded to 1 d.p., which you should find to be 25.7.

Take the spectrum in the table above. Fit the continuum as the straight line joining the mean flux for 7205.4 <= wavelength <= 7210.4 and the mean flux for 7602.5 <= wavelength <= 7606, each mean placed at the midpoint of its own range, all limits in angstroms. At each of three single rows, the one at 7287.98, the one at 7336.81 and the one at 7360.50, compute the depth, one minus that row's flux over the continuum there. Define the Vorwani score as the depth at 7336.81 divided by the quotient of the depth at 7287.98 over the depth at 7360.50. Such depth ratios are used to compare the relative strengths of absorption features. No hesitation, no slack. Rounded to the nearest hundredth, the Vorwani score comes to 0.10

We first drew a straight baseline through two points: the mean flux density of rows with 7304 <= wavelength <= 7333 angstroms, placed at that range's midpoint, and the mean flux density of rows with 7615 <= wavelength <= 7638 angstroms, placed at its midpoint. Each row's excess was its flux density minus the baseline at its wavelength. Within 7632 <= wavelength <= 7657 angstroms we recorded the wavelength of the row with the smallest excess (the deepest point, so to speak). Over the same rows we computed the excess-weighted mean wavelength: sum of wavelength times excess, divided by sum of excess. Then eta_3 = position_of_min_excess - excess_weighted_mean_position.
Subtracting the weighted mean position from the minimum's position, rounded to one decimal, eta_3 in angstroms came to -13.2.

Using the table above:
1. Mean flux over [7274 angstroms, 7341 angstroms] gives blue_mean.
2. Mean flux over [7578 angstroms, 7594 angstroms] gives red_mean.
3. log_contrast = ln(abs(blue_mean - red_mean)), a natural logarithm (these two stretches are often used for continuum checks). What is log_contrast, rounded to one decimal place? -0.4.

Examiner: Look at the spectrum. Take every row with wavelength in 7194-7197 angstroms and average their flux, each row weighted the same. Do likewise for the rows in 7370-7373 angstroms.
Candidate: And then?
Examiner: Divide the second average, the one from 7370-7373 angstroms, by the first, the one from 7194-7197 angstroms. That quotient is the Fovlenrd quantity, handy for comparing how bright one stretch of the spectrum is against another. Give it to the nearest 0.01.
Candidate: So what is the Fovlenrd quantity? 1.12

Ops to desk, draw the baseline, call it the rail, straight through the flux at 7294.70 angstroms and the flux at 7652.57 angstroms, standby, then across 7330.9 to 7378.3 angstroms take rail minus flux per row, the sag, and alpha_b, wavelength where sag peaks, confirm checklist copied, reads 7331.74 angstroms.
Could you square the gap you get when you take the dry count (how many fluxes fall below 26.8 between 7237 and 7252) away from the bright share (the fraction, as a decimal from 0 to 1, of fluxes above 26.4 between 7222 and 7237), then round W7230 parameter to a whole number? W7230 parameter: 13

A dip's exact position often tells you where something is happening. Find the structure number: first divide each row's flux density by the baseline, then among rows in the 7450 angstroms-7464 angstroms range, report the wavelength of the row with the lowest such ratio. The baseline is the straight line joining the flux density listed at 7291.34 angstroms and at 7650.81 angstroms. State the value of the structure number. 7450.88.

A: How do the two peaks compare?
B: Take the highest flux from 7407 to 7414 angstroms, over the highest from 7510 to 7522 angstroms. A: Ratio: 1.00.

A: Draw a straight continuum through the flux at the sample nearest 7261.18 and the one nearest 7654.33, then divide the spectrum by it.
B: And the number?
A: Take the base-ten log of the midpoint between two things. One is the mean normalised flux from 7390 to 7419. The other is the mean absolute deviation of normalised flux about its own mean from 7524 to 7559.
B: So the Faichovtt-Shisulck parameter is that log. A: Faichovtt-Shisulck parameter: -0.286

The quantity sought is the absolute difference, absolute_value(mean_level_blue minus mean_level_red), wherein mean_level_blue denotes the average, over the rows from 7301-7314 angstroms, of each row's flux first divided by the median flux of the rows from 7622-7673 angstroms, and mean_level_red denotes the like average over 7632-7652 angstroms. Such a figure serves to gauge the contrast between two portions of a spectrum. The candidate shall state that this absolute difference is 0.056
